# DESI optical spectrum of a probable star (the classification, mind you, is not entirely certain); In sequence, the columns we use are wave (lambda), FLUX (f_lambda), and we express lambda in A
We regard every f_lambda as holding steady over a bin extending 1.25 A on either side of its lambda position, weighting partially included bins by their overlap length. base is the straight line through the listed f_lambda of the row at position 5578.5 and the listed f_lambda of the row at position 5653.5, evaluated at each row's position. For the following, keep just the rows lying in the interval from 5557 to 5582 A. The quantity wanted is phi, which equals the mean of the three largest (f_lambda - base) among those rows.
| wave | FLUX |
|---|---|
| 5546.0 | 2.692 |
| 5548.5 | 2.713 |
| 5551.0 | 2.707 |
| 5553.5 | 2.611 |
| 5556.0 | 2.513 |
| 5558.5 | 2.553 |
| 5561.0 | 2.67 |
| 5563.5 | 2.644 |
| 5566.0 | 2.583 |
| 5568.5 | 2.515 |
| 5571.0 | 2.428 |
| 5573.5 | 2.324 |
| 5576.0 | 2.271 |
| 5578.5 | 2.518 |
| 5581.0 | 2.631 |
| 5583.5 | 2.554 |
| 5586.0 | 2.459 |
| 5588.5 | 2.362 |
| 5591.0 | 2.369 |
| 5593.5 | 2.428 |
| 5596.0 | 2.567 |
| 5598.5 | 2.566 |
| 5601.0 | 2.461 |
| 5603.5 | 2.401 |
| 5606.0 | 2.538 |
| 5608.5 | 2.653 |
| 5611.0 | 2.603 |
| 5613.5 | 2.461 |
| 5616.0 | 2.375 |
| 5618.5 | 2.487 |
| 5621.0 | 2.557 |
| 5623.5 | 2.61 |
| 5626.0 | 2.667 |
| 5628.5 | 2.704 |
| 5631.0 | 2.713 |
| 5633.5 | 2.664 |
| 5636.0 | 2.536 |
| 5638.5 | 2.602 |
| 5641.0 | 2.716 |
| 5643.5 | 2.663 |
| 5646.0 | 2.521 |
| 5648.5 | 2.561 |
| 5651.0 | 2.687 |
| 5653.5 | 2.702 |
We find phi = 0.15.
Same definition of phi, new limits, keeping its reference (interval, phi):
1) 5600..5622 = 0.01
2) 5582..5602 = 0.01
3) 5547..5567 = 0.24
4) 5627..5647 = 0.06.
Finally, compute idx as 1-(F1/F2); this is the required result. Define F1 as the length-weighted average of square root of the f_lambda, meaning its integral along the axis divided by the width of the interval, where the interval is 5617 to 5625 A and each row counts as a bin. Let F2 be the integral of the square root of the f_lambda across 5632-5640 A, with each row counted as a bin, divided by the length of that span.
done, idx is 0.011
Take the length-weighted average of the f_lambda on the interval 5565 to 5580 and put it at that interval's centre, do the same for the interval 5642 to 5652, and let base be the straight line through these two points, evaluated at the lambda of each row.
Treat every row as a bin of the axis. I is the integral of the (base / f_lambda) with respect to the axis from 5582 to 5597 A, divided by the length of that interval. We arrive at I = 1.010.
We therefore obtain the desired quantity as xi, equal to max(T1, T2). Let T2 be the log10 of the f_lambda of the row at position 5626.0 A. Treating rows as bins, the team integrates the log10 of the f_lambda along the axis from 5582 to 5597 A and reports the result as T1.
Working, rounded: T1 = 5.85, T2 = 0.426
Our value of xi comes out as 5.9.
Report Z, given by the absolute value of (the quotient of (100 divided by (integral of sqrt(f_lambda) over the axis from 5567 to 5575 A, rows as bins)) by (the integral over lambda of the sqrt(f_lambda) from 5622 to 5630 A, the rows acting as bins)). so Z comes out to 0.6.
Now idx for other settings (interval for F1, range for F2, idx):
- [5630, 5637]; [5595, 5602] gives -0.021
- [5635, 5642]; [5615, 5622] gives -0.029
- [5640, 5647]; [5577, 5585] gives -0.015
